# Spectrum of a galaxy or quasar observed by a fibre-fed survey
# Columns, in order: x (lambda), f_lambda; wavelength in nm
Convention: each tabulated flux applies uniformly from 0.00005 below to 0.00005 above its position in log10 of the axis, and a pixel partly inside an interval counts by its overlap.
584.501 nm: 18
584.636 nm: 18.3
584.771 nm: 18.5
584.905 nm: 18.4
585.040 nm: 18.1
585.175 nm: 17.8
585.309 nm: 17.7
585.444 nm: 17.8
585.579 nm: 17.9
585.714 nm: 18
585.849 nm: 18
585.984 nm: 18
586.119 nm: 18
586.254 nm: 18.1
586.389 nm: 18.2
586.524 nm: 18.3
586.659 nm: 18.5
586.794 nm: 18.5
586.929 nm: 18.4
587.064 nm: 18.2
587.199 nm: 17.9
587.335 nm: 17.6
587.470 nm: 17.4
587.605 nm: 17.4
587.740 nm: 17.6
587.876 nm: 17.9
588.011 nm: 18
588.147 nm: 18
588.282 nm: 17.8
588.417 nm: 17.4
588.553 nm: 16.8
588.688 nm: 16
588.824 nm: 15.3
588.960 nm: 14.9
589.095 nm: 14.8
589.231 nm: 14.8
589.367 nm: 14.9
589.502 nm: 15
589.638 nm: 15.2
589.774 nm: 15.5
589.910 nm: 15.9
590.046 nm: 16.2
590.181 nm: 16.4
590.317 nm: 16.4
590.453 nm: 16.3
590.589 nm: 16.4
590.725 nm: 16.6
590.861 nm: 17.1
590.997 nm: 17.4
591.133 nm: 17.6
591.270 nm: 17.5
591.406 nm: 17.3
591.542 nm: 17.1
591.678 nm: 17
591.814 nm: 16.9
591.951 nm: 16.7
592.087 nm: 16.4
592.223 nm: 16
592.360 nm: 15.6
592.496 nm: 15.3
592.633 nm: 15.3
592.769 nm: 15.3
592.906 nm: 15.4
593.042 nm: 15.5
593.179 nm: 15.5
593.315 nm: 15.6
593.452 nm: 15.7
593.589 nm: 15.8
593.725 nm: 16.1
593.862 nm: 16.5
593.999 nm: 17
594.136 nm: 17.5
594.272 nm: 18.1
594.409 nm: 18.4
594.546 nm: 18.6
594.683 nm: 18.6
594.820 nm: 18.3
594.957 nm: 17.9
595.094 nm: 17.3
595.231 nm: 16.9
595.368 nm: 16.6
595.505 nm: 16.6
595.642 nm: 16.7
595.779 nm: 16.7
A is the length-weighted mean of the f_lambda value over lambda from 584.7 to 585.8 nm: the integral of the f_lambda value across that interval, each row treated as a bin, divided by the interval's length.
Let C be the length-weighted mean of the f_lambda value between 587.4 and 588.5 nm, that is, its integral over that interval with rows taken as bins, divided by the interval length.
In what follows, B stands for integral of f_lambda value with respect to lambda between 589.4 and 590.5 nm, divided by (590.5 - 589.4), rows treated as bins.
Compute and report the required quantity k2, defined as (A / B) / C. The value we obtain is 0.064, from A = 18.0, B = 15.8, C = 17.7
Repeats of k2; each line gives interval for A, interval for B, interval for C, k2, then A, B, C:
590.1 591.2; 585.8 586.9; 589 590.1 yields 0.060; 16.8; 18.2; 15.3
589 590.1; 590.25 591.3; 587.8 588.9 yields 0.053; 15.3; 16.9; 17.1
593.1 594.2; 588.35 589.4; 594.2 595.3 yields 0.058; 16.2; 15.6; 18.0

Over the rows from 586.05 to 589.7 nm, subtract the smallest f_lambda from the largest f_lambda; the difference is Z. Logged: 3.70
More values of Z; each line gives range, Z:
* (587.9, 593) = 3.20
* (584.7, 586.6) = 0.80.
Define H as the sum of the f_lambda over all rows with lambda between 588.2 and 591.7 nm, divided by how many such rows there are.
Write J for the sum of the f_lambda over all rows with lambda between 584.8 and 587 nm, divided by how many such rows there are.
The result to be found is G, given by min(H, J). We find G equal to 16.3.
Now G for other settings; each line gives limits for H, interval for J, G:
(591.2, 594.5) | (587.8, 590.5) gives 16.2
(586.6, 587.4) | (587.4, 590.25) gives 16.3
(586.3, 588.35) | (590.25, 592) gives 16.9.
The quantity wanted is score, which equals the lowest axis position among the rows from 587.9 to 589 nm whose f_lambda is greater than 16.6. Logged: 588.011 nm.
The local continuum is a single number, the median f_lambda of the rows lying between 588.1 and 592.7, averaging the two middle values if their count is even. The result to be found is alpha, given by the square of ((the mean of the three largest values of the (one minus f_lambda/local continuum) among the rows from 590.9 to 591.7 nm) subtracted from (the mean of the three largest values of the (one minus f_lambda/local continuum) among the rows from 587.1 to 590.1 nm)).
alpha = 0.0197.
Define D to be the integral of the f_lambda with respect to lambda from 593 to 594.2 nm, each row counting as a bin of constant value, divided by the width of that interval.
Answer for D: 16.1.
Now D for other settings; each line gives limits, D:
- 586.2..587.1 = 18.3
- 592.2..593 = 15.4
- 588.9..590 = 15.1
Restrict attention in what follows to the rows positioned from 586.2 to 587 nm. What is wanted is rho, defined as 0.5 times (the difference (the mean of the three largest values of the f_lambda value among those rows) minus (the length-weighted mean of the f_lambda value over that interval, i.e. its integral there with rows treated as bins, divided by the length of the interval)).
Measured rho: 0.06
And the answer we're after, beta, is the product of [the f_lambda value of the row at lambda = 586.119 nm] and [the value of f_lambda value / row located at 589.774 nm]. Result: 279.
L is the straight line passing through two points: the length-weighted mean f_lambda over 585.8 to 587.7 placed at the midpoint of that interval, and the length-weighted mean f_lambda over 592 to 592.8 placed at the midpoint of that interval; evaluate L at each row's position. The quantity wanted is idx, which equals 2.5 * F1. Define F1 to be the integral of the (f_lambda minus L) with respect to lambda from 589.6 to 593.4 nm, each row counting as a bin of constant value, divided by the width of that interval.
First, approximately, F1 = 0.2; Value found 0.5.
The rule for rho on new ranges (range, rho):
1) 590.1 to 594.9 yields 0.93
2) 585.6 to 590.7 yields 0.75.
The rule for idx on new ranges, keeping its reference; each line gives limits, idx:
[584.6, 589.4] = -1.1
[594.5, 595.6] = 7.4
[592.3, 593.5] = -0.1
